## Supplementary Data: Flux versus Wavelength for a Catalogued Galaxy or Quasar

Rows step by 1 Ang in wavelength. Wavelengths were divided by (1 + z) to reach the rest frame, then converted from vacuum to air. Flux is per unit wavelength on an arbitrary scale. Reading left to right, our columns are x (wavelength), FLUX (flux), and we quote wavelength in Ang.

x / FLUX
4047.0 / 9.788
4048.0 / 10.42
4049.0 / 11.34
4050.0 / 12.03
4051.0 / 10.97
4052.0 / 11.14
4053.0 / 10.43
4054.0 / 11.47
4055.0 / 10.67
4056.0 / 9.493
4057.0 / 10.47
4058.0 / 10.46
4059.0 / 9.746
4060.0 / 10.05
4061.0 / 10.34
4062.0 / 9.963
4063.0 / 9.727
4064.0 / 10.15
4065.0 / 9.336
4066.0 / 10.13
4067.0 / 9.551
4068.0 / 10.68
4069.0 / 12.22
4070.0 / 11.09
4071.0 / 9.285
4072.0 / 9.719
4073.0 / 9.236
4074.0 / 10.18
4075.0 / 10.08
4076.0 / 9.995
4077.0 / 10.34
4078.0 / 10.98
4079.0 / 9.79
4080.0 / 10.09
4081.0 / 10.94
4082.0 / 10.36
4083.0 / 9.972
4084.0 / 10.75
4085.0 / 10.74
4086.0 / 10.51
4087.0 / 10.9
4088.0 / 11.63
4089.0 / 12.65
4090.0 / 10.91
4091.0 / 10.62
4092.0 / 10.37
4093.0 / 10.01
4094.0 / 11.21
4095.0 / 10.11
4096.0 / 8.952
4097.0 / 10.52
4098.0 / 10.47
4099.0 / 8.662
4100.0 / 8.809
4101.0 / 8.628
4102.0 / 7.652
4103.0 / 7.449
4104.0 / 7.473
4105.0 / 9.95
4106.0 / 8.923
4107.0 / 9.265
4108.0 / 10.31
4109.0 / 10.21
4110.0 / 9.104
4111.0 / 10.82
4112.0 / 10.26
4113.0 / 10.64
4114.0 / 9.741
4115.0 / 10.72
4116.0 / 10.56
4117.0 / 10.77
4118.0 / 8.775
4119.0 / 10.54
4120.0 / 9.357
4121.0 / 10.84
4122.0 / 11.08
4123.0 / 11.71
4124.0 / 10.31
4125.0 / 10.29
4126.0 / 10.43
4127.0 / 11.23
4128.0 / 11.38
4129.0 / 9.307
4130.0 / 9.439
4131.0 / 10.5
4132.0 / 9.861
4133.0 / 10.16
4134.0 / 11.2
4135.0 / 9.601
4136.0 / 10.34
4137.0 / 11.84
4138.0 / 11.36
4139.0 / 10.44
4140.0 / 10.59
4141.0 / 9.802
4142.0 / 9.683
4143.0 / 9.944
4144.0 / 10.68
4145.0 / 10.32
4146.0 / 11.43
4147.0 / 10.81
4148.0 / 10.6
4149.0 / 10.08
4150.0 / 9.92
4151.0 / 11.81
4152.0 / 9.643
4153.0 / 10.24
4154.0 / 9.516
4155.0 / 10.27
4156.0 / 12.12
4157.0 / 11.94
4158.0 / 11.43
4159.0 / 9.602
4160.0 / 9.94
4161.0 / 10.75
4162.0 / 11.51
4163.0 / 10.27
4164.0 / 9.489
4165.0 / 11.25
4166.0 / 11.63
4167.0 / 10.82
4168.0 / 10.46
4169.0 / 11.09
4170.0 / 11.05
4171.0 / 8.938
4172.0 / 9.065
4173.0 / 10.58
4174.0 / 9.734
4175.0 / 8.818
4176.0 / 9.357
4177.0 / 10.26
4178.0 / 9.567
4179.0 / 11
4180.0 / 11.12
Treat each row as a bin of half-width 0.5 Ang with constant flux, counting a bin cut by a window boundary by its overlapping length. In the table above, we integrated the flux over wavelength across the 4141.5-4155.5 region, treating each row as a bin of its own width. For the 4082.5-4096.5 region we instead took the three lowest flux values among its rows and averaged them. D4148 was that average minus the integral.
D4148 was -135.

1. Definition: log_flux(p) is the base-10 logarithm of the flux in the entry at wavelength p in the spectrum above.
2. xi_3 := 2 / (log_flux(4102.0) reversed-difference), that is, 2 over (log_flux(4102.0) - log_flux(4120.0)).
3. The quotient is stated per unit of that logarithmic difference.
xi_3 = -23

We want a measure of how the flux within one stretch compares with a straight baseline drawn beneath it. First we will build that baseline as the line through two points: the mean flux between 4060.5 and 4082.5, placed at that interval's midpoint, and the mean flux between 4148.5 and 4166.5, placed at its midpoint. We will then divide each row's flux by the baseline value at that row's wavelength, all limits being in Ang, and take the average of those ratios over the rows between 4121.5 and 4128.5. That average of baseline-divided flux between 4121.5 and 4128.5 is 1.04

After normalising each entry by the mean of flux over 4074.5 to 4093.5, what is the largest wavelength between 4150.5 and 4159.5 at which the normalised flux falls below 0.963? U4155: 4159.0 Ang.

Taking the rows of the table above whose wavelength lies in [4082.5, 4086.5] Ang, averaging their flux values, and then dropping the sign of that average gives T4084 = 10.5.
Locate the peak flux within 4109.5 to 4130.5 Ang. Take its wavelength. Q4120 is 4123.0 Ang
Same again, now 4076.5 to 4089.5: 4089.0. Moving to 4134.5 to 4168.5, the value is 4156.0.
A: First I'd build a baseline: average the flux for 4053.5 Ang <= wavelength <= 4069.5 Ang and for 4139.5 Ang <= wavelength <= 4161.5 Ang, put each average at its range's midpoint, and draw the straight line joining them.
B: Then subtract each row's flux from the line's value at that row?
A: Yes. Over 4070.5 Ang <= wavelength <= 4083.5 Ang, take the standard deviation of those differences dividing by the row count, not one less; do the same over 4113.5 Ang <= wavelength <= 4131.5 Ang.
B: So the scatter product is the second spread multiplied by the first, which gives 0.38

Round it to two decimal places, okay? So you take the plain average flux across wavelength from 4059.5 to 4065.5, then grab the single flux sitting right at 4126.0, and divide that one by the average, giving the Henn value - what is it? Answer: 1.05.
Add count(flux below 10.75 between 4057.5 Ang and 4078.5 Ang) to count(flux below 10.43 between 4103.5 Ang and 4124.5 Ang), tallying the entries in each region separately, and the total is 30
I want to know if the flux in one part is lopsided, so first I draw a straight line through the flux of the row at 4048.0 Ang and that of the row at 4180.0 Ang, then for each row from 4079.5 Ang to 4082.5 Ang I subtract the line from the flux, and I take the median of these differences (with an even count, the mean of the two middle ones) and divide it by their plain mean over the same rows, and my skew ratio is 1.8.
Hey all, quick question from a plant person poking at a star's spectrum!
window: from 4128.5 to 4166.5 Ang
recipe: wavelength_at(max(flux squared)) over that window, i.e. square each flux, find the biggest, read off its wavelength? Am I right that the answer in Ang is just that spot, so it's 4156.0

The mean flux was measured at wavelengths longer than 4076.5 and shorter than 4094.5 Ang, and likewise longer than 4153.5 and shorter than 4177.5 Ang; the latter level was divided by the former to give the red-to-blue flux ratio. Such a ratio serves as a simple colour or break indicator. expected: 0.97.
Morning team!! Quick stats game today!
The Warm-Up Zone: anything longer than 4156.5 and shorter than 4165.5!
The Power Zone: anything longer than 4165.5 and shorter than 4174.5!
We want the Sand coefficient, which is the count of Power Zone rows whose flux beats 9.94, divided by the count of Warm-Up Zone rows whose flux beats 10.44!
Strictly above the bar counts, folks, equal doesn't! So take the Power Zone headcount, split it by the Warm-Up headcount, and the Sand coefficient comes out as 1.20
